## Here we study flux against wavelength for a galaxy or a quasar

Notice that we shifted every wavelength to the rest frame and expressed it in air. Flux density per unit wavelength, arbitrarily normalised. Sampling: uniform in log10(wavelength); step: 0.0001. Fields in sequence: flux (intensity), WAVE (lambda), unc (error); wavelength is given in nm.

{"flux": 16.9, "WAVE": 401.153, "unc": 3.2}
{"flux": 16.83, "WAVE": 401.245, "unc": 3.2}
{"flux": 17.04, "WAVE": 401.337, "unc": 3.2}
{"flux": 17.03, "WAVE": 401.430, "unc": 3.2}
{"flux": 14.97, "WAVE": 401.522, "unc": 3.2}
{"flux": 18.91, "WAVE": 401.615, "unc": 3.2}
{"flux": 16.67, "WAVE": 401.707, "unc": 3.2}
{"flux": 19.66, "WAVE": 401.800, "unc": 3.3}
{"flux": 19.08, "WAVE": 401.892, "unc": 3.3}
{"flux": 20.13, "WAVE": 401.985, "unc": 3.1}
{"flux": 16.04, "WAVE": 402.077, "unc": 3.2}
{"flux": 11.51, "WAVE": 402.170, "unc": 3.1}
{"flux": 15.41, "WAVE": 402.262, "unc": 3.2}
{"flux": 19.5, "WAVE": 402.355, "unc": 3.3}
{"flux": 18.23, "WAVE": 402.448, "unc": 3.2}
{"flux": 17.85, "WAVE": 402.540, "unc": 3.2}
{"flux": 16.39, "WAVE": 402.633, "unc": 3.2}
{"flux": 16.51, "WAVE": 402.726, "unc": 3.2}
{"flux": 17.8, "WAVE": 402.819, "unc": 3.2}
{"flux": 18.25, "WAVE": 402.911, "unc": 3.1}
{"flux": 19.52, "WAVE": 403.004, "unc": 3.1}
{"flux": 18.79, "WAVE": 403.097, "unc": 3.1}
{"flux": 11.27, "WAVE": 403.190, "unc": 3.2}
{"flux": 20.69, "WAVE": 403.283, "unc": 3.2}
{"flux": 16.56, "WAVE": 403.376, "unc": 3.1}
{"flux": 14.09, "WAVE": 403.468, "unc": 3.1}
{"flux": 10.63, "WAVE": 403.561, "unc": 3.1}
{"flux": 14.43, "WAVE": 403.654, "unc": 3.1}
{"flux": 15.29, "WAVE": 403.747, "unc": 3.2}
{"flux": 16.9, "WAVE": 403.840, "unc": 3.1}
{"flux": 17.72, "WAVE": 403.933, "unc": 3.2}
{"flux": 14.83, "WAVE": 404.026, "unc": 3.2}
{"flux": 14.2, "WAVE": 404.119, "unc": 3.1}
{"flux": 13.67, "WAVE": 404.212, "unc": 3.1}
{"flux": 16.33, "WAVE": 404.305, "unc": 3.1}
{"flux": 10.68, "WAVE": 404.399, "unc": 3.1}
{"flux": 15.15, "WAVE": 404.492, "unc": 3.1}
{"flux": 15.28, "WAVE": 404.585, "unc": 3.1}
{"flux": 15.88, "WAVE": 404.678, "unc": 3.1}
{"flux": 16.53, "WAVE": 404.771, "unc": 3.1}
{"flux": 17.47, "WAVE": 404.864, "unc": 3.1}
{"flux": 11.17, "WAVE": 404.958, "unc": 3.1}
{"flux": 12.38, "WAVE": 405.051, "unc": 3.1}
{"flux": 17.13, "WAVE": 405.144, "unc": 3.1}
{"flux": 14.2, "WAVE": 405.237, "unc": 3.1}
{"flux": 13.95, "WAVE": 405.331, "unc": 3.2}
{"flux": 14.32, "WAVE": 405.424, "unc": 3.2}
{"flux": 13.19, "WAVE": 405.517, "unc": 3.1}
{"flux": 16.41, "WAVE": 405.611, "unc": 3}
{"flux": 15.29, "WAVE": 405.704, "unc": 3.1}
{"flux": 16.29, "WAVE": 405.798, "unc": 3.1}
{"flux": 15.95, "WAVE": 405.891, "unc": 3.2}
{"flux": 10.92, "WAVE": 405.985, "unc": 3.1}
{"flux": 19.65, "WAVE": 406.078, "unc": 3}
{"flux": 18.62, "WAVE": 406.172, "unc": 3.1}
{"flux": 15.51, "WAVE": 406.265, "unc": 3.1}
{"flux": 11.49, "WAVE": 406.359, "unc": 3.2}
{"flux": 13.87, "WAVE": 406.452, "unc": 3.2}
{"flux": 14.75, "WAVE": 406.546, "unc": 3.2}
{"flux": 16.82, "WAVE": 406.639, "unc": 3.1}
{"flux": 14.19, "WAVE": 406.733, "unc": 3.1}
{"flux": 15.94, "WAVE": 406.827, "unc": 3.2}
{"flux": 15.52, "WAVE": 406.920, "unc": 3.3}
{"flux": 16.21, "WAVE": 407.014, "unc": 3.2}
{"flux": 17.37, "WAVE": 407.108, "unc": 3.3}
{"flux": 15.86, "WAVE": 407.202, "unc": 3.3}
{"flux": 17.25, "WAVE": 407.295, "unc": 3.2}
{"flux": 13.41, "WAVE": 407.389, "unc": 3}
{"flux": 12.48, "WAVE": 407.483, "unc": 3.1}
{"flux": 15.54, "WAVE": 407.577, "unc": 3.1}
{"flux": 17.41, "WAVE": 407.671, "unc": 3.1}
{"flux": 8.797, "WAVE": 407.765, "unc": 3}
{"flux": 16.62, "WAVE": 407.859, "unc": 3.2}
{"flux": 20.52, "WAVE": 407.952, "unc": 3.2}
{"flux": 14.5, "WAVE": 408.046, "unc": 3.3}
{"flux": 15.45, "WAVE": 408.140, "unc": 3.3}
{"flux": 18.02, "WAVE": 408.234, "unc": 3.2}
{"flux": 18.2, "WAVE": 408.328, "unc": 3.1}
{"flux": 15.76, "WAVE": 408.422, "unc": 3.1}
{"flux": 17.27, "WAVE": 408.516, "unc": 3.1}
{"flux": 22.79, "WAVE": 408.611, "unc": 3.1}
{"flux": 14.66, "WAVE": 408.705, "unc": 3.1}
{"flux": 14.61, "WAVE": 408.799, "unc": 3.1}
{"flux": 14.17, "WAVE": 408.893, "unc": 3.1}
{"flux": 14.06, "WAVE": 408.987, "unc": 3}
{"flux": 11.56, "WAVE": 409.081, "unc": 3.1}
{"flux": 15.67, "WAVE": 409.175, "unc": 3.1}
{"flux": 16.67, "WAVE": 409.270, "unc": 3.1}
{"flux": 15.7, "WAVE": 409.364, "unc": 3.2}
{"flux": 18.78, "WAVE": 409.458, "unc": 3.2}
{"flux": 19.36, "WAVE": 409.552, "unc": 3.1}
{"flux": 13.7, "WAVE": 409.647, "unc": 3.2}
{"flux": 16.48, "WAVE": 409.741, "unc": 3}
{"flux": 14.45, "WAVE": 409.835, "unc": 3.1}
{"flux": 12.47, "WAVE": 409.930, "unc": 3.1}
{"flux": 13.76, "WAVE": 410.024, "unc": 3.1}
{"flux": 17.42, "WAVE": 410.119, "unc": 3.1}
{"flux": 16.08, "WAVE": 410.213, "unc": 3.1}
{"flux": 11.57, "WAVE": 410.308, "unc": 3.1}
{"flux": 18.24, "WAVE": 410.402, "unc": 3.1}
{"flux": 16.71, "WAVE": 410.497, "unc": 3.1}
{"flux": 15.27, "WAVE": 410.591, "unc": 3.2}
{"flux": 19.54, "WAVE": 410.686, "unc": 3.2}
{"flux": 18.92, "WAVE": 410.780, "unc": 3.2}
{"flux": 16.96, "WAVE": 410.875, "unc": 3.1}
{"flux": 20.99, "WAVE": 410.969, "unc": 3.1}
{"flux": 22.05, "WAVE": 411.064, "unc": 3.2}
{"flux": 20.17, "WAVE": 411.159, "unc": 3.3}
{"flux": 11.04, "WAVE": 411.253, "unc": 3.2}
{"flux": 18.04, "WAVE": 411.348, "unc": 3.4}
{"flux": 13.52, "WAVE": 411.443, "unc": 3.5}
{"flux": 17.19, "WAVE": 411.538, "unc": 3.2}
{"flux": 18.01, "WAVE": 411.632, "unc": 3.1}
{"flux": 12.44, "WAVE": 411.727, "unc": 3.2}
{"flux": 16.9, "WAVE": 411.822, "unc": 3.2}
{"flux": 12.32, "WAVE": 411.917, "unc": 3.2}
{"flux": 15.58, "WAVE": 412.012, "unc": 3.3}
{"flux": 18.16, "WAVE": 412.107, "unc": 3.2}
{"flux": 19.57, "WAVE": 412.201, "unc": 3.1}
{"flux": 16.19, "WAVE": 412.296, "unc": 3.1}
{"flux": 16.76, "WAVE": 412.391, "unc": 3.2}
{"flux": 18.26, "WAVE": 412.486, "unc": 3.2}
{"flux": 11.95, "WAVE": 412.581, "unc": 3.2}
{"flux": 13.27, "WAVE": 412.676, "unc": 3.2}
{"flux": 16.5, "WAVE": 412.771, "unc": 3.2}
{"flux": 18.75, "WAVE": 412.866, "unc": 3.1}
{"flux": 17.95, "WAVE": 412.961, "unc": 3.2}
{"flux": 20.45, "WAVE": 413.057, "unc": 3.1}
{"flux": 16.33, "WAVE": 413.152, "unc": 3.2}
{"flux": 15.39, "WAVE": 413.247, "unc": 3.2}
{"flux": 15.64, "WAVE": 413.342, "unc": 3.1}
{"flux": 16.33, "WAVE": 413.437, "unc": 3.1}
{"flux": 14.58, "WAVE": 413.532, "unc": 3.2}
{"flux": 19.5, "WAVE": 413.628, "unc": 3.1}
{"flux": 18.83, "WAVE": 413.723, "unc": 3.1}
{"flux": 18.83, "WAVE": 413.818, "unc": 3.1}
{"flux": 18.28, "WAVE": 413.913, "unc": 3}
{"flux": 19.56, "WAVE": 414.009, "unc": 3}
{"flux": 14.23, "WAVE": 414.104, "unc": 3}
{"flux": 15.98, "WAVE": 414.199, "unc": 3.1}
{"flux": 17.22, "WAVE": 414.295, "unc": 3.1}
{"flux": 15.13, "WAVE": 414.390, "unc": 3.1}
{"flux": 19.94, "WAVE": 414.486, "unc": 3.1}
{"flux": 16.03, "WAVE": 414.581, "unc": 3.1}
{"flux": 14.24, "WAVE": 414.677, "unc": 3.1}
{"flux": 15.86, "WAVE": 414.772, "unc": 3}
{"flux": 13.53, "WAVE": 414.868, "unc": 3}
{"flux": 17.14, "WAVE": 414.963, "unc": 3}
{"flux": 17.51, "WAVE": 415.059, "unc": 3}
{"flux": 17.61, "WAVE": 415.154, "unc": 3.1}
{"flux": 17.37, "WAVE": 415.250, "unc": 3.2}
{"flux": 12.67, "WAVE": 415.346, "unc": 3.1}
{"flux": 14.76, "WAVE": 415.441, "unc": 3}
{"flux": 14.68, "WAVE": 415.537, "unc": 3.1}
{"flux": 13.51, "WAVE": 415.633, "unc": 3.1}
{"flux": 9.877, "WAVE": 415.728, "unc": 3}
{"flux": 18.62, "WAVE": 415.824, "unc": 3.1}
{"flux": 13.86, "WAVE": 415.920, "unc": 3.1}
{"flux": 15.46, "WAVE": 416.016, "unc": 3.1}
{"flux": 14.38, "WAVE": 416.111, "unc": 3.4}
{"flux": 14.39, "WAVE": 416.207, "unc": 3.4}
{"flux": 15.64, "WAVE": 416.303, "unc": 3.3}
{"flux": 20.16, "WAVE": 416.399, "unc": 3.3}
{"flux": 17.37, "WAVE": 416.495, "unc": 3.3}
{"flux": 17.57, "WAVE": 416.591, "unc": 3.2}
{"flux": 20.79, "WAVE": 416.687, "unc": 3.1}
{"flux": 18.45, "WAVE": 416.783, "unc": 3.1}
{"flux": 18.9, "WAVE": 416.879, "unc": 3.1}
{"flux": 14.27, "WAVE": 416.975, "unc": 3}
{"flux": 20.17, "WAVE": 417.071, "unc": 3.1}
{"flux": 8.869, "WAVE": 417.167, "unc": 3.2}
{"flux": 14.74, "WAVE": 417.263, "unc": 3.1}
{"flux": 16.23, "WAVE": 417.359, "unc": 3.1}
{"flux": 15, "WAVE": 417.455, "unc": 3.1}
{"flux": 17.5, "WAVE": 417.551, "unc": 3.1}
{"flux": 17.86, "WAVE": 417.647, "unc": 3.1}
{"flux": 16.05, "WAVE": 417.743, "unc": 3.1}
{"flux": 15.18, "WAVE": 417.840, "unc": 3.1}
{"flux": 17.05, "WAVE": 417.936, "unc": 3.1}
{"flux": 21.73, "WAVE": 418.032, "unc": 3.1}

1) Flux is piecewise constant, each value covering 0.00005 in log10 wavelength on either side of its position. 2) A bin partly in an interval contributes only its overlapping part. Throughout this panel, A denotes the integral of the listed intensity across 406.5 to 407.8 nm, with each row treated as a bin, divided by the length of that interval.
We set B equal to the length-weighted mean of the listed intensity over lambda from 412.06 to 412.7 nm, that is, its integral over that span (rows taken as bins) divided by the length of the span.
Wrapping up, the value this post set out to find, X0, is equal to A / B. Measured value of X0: 0.92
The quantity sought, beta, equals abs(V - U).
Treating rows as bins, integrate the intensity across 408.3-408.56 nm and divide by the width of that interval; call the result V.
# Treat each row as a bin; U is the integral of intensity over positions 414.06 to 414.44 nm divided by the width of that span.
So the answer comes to 1.34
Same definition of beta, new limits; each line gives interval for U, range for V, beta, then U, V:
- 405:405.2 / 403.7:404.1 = 1.34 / 14.7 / 16.0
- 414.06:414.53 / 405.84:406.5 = 1.32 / 16.5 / 15.2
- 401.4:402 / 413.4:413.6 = 2.22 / 18.0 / 15.8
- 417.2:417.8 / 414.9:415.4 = 0.33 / 16.0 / 16.4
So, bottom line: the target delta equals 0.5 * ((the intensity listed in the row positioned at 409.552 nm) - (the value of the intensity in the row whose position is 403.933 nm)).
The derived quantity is 0.8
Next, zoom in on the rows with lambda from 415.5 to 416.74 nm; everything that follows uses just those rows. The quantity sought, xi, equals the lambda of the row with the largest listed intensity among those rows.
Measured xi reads 416.687 nm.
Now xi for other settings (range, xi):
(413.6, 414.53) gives 414.486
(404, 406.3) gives 406.078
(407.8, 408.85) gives 408.611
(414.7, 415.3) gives 415.154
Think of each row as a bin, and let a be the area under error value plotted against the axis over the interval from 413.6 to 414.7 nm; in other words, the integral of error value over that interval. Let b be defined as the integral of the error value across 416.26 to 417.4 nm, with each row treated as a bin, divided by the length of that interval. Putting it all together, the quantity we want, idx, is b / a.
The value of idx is 0.934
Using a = 3.38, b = 3.16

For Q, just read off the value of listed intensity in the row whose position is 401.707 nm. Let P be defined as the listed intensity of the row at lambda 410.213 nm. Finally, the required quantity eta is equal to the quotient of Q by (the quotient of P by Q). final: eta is 17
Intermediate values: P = 16.08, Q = 16.67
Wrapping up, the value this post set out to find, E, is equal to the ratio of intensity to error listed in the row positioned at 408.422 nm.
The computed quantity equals 5.1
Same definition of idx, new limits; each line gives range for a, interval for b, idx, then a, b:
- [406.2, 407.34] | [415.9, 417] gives 0.879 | 3.65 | 3.21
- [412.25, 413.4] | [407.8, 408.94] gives 0.867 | 3.64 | 3.16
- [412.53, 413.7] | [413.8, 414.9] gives 0.828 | 3.69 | 3.06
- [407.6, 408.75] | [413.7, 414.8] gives 0.847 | 3.62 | 3.07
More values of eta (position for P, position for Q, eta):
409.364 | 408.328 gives 21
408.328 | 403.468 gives 11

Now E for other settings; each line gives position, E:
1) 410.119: 5.6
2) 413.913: 6.1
